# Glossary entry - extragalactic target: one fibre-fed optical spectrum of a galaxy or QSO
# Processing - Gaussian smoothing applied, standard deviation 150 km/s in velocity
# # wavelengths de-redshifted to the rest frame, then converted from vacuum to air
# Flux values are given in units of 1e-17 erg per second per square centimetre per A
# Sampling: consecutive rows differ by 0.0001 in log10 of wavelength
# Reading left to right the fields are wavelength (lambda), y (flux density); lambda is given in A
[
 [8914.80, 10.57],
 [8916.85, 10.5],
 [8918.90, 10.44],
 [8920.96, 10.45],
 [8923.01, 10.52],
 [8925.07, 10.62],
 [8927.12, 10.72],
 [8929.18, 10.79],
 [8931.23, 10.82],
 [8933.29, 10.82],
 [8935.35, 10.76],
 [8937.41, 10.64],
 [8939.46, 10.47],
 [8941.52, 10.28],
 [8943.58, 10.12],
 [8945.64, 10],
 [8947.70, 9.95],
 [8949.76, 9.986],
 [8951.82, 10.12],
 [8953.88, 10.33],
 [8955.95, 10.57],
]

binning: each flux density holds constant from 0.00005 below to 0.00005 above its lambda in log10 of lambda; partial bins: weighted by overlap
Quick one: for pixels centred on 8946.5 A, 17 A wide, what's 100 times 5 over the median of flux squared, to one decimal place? 4.9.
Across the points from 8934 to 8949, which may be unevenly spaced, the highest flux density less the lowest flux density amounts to 0.81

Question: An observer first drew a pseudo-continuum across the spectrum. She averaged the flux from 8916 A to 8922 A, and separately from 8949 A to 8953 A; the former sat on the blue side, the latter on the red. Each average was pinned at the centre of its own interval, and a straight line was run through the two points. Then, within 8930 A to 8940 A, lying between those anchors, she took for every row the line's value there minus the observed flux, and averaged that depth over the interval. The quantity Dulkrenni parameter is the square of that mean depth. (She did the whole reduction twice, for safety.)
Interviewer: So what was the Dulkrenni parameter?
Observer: 0.20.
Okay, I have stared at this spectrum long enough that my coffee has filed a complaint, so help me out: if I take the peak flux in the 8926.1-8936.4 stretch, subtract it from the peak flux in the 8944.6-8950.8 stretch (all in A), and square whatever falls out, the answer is 0.67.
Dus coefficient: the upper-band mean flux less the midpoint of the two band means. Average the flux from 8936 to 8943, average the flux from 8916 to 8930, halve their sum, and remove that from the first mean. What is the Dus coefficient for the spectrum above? -0.06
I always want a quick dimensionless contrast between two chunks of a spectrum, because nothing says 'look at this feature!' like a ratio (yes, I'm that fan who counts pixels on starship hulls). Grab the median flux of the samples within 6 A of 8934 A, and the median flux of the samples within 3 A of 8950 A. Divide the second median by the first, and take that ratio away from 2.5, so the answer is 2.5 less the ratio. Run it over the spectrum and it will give 1.57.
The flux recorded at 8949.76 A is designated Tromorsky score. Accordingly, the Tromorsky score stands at 9.986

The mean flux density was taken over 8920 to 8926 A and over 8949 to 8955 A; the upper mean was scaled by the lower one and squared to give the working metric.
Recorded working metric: 0.93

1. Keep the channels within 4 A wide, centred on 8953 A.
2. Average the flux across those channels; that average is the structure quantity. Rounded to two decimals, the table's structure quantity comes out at 10.22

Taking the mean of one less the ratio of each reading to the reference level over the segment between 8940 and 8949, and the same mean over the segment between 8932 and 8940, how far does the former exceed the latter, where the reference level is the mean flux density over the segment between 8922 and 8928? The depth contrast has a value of 0.055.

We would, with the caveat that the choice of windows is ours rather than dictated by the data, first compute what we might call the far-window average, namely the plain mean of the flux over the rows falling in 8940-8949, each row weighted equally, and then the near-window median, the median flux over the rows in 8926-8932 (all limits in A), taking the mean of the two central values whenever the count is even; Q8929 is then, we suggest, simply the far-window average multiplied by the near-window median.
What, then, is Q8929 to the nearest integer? 109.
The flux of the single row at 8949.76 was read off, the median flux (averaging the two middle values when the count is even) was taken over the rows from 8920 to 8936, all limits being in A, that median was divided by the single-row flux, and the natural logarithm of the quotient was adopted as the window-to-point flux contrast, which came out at 0.073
